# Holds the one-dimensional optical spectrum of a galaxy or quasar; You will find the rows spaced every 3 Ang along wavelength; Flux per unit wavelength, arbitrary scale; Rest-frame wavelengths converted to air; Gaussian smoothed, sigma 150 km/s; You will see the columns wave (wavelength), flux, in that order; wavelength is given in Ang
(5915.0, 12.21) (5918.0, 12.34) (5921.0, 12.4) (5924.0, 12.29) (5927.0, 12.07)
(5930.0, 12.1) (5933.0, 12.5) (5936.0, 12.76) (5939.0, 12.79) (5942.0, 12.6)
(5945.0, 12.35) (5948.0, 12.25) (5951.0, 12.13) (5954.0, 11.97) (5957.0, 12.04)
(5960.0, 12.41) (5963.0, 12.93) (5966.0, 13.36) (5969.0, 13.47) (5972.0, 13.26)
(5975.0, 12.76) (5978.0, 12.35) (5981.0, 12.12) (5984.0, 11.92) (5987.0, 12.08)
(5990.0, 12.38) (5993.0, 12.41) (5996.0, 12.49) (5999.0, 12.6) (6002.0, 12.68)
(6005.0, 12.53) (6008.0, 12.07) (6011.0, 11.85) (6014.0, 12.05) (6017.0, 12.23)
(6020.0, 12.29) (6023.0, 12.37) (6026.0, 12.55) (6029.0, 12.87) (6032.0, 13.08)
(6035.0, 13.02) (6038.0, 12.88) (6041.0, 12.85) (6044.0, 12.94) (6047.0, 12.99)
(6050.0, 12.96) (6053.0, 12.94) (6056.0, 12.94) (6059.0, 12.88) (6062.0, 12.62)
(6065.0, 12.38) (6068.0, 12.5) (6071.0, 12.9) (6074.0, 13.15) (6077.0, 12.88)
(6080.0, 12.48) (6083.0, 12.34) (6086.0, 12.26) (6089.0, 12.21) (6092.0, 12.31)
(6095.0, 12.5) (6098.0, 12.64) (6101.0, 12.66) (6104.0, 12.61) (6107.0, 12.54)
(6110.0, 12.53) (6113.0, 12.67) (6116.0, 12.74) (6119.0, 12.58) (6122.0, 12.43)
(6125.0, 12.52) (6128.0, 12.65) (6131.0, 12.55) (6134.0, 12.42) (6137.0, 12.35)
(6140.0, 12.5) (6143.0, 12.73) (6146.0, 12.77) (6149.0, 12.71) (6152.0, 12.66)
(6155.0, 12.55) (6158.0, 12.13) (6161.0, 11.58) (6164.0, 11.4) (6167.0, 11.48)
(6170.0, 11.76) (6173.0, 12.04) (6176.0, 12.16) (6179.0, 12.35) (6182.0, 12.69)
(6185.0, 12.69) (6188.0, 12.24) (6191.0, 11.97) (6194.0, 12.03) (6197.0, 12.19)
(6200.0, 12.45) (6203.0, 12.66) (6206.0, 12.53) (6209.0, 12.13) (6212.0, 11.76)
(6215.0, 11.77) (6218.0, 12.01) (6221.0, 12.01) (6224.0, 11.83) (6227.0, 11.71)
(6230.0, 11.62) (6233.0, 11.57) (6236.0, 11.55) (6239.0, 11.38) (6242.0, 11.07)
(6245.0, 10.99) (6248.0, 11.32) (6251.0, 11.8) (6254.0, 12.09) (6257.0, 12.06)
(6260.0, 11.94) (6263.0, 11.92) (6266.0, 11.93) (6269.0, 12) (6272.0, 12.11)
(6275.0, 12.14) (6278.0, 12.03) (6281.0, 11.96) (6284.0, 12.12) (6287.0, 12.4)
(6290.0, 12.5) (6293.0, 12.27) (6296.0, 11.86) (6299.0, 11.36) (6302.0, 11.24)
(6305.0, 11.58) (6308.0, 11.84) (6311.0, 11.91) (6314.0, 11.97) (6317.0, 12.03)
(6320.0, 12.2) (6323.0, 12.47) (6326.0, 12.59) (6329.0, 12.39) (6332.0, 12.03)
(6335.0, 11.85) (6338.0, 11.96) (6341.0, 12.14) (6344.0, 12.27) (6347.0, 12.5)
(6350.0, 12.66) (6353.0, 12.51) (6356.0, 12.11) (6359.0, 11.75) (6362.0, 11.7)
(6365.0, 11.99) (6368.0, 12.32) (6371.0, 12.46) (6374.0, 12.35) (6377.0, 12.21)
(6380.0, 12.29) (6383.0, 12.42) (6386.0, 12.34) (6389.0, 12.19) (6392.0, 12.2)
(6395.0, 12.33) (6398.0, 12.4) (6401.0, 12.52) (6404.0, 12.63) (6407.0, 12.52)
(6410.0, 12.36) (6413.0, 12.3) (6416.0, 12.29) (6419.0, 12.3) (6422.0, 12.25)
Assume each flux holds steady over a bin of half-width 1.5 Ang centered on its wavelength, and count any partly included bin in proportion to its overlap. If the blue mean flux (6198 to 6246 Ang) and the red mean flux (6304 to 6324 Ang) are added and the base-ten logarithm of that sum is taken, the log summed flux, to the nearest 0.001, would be 1.377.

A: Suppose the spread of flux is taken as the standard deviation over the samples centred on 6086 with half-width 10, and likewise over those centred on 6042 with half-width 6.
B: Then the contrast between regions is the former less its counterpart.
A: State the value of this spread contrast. 0.16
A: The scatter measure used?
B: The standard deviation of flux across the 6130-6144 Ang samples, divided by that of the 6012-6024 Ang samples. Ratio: 1.1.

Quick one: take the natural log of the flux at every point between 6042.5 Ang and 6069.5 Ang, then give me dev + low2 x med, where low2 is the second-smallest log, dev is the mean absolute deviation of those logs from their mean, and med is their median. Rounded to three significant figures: 6.48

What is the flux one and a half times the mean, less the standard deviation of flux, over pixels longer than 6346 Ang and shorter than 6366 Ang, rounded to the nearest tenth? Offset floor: 17.9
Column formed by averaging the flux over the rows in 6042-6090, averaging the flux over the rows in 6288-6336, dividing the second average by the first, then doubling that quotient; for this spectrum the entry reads 1.89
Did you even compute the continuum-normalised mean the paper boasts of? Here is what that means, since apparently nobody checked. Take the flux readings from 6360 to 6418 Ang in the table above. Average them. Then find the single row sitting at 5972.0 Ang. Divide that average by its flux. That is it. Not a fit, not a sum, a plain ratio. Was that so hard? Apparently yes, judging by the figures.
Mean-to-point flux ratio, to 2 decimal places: 0.93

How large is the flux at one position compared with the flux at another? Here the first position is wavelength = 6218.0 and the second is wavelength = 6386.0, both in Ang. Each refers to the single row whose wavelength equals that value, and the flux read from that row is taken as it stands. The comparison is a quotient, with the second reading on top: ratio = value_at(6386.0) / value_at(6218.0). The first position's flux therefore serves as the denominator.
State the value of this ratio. 1.027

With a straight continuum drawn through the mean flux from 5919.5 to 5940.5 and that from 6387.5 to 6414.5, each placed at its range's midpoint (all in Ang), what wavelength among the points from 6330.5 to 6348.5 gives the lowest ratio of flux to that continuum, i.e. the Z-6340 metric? 6335.0 Ang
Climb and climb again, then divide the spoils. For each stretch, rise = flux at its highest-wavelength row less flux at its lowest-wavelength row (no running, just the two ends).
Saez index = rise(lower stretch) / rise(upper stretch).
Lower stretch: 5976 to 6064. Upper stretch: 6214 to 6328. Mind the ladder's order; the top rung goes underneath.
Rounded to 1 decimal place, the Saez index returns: 0.3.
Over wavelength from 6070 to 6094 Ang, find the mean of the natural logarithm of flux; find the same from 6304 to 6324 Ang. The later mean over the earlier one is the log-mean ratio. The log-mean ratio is 0.982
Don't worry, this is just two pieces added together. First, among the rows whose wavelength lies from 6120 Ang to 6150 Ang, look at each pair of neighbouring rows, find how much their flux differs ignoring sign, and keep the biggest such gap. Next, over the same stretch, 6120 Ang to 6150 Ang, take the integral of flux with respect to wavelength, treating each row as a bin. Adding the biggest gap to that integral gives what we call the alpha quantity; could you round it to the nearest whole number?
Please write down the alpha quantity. 377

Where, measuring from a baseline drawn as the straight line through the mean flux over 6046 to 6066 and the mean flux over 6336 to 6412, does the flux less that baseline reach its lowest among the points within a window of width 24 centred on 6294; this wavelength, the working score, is 6302.0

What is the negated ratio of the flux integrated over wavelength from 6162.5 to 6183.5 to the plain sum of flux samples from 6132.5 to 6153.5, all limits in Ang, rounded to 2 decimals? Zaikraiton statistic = -2.86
